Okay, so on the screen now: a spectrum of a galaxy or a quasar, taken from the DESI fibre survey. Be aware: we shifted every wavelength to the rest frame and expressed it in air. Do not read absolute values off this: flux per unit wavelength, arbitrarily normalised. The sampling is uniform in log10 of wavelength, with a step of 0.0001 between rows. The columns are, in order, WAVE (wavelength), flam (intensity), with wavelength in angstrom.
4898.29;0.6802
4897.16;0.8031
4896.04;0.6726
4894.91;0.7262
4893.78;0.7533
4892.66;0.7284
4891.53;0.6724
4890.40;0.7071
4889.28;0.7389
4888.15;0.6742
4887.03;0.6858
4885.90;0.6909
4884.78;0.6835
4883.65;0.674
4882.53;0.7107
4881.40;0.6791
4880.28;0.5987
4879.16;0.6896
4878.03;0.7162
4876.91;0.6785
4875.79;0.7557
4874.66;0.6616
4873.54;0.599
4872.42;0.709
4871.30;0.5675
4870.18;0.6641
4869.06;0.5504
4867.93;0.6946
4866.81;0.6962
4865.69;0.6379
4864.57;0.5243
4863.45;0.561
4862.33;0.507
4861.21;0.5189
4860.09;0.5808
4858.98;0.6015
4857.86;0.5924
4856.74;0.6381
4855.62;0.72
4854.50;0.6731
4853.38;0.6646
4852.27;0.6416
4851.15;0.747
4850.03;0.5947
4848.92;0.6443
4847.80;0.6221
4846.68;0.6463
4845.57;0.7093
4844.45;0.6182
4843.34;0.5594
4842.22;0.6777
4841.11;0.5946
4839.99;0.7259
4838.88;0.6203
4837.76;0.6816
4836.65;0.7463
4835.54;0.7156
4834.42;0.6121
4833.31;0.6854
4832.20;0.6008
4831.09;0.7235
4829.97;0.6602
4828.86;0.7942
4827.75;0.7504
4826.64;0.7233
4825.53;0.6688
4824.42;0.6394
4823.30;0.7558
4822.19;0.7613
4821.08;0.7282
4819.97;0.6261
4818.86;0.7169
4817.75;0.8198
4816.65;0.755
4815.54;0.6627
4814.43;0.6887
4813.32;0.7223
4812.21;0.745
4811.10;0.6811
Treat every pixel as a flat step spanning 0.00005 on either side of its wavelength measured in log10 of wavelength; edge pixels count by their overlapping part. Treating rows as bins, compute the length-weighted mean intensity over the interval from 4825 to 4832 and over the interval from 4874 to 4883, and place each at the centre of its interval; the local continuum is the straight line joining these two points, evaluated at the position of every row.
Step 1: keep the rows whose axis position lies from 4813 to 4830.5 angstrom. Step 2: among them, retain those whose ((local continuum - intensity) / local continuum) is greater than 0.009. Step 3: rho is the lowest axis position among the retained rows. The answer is 4814.43 angstrom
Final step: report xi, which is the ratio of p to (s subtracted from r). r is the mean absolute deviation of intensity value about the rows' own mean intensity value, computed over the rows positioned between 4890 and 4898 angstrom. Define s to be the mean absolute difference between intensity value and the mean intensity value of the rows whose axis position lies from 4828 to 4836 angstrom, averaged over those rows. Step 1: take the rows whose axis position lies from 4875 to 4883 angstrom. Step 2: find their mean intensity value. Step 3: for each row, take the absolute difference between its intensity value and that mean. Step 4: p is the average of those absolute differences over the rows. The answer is -1.8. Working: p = 0.0324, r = 0.034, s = 0.052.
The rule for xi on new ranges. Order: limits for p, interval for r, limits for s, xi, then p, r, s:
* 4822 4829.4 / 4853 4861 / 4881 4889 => 1.4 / 0.0432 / 0.041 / 0.009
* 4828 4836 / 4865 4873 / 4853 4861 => 4.6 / 0.0516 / 0.052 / 0.041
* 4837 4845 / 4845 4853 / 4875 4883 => 6.1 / 0.0475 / 0.040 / 0.032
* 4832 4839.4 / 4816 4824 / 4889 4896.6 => 3.2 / 0.0471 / 0.040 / 0.026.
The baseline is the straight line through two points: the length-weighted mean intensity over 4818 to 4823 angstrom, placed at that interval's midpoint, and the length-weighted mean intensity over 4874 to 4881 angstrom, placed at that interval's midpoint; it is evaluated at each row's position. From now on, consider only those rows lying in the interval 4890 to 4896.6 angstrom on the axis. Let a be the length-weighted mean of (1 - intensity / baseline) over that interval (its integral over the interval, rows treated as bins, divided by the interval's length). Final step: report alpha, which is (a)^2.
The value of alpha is 0.0031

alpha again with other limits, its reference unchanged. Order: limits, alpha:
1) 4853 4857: 0.0007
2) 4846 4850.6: 0.0103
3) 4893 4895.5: 0.0097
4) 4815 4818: 0.0007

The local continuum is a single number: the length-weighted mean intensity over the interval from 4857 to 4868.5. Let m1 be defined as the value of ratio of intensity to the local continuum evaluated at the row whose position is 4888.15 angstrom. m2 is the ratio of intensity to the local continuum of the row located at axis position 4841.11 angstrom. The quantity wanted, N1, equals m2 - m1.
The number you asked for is -0.13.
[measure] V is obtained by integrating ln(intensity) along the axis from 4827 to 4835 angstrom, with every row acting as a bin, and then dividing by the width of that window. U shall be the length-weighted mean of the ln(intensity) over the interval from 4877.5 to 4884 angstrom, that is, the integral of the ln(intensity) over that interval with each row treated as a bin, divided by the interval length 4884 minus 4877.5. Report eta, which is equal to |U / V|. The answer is 1.04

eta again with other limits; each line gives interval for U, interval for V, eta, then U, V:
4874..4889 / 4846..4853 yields 0.88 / -0.38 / -0.43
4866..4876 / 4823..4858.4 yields 1.07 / -0.43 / -0.40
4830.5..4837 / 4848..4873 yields 0.82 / -0.39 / -0.48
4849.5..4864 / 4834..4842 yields 1.21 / -0.49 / -0.40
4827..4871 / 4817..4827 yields 1.31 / -0.44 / -0.34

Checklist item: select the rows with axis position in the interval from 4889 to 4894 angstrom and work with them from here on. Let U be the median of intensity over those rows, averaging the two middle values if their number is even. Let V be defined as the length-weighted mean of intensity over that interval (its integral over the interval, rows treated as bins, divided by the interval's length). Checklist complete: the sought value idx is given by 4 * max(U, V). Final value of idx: 2.91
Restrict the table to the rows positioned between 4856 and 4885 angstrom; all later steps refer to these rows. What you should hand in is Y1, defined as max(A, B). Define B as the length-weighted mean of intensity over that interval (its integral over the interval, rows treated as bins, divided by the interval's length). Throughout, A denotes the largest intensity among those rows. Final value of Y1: 0.756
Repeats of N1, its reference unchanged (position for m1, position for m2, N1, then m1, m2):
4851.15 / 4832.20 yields -0.25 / 1.26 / 1.01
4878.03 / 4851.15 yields 0.05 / 1.21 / 1.26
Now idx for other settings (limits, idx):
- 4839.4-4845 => 2.54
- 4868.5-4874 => 2.48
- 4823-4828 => 2.89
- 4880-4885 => 2.72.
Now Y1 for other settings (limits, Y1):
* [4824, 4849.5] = 0.794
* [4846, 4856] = 0.747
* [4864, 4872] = 0.696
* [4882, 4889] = 0.711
